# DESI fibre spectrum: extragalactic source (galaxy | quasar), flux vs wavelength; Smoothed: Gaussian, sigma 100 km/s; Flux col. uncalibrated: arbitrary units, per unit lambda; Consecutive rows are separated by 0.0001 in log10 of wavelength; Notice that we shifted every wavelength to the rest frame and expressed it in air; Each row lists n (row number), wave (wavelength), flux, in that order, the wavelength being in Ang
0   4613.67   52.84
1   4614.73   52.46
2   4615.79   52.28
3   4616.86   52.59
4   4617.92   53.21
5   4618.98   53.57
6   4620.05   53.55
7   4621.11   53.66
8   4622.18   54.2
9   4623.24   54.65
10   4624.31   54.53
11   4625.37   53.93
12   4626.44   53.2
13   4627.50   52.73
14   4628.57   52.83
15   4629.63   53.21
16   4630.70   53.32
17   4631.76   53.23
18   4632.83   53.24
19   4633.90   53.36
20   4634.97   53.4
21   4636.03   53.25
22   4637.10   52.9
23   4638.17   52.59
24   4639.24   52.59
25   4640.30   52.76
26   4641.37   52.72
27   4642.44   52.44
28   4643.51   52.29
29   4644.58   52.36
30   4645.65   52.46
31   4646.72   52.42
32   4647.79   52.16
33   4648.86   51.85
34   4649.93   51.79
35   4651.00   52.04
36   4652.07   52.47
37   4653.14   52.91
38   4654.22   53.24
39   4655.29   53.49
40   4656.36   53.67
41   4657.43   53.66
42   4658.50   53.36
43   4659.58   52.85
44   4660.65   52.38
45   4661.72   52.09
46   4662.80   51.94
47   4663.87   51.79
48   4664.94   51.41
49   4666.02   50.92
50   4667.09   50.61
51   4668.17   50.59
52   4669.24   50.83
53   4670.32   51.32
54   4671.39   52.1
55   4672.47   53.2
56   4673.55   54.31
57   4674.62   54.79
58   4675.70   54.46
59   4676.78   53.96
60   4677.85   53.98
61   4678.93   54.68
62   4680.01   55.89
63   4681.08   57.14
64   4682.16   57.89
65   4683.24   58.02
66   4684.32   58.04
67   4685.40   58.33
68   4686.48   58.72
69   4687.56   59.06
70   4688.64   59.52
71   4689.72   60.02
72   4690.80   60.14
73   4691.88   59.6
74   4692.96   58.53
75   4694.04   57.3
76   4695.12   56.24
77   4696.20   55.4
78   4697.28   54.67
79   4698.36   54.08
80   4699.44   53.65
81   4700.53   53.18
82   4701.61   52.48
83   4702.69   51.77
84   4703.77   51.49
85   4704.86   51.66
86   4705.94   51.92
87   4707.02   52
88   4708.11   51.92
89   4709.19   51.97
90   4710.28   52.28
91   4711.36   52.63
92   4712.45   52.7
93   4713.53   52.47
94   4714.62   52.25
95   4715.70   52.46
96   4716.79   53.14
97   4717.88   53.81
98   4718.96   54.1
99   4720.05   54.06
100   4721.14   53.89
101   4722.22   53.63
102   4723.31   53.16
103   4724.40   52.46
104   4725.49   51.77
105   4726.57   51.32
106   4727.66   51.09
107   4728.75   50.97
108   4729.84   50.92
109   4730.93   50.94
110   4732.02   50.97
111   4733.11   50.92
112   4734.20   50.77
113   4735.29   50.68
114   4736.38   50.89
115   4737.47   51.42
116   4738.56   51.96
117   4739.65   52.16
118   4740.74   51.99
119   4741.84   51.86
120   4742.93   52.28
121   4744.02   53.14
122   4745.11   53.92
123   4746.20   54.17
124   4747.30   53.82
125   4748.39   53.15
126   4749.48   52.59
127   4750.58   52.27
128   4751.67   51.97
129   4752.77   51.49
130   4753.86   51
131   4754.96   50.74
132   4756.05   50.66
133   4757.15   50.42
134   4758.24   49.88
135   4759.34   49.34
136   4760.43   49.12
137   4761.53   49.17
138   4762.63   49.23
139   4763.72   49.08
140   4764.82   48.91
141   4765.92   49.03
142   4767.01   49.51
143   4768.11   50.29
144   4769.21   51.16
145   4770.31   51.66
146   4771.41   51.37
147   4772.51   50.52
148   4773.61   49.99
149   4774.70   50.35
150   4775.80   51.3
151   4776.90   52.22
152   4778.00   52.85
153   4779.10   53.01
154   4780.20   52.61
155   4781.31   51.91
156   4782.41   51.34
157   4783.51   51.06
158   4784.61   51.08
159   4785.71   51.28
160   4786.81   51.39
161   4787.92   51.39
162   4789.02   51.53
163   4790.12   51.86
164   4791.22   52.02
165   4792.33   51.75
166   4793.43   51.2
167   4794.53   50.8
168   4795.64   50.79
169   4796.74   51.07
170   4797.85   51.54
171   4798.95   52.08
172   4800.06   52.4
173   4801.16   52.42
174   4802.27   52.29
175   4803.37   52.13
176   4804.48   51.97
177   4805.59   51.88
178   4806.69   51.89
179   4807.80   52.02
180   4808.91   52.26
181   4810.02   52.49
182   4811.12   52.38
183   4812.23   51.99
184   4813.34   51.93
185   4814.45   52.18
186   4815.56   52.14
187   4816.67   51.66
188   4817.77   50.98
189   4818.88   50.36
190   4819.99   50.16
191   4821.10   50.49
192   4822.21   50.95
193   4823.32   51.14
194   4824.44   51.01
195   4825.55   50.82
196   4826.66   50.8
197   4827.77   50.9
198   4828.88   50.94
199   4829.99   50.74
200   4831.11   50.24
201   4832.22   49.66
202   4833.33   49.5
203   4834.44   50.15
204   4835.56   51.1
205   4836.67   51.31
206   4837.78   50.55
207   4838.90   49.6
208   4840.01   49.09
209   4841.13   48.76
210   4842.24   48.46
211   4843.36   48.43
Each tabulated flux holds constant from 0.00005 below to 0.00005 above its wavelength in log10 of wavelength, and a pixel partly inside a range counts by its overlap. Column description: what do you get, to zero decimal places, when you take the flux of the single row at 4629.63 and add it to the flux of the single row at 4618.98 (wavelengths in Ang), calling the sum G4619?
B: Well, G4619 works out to 107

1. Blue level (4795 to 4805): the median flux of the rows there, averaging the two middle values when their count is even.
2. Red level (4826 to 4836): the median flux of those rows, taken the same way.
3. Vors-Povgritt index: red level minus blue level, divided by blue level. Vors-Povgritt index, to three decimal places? -0.026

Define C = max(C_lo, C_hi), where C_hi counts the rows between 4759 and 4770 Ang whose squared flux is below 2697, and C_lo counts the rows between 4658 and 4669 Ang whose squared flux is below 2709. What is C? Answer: 10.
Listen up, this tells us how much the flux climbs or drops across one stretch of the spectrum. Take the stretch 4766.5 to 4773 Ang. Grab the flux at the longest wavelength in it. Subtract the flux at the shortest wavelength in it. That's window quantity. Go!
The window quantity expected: 1.0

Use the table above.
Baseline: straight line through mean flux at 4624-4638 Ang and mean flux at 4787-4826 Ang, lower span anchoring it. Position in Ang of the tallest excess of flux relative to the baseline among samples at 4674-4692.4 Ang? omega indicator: 4690.80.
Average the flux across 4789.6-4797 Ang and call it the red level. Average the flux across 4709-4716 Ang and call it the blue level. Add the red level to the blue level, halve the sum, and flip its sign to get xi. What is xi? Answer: -51.9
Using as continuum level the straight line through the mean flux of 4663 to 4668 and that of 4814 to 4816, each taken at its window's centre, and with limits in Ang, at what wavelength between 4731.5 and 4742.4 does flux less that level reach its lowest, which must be 4735.29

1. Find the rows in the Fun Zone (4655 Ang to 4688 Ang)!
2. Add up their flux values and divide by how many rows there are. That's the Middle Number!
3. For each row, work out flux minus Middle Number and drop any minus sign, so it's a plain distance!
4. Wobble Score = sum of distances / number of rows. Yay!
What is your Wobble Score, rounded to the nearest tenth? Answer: 2.1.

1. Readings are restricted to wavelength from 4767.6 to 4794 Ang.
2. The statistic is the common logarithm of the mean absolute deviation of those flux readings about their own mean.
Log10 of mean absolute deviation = -0.25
